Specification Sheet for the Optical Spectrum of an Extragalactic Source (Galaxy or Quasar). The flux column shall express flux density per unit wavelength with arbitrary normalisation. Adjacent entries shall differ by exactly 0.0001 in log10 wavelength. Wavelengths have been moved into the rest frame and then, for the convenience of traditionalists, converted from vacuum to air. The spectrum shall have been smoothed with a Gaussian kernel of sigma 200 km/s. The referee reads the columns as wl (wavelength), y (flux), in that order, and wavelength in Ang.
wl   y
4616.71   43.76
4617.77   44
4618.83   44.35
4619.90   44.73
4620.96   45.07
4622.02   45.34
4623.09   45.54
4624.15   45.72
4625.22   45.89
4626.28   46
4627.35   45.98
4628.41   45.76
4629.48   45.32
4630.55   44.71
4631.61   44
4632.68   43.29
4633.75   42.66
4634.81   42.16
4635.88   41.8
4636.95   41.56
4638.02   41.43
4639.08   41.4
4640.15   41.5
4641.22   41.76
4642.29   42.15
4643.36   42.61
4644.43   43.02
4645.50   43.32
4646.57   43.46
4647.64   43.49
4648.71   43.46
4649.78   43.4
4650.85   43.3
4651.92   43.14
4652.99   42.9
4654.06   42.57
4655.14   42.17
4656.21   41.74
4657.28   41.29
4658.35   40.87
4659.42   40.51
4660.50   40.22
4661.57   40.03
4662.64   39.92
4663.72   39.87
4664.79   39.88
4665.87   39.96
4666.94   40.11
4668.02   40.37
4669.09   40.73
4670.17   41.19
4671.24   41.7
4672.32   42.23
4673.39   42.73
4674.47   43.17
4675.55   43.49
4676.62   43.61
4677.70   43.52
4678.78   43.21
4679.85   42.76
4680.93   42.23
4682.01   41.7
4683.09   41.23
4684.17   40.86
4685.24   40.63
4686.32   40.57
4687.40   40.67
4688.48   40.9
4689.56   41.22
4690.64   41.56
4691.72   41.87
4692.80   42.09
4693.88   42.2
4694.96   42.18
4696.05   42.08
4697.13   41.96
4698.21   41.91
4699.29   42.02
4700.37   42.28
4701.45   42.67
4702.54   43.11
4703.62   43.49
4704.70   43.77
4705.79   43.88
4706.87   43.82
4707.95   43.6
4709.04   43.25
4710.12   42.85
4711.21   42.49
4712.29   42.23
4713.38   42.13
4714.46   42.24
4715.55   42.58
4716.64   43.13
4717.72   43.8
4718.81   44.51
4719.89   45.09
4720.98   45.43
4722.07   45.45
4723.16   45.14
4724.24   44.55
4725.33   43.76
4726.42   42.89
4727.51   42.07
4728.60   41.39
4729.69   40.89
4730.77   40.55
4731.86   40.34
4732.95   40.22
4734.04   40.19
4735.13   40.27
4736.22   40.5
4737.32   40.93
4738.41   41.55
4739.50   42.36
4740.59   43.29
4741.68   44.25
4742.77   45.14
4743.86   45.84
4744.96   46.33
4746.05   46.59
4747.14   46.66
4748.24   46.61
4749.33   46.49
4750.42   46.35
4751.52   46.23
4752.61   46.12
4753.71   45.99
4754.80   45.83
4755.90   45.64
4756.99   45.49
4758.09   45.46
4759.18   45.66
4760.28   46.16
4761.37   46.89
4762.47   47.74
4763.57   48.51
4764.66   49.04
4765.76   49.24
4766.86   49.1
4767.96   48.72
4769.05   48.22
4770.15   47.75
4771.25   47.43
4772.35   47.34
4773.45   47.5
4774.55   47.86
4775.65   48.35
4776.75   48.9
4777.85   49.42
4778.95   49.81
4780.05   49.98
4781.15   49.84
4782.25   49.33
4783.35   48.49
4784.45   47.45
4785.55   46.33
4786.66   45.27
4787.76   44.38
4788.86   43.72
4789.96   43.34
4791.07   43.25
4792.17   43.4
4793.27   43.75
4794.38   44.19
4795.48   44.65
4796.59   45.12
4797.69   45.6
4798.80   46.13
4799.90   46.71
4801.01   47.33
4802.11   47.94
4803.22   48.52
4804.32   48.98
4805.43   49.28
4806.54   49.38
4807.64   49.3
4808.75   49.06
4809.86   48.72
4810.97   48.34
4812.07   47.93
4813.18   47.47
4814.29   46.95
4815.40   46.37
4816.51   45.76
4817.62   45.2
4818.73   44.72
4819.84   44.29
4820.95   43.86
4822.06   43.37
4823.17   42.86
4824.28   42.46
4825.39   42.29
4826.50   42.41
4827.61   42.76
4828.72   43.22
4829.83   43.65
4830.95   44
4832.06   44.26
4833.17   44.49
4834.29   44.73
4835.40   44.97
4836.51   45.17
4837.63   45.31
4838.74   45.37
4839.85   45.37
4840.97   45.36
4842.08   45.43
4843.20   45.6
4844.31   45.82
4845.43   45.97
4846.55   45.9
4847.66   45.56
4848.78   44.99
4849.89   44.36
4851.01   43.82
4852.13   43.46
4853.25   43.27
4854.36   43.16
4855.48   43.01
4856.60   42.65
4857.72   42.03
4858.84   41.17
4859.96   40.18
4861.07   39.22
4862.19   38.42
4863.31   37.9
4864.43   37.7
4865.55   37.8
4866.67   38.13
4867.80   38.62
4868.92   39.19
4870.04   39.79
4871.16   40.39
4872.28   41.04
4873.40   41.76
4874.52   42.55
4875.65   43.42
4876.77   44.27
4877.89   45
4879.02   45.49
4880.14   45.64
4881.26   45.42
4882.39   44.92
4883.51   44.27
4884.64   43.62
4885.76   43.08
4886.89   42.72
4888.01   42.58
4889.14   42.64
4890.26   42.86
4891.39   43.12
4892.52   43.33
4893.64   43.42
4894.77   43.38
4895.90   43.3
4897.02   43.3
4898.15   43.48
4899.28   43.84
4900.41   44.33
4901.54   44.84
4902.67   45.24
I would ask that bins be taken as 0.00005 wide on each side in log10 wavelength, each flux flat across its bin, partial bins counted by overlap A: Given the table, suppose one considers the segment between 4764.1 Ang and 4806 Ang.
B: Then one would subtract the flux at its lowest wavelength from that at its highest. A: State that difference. 0.2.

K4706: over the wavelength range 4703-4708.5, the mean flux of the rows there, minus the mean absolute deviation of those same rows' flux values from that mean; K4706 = 43.6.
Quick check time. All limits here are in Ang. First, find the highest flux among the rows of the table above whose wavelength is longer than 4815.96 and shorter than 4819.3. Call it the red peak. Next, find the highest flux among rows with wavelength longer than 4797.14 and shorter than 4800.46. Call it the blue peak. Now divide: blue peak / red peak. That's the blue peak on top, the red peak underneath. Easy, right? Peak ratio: 1.02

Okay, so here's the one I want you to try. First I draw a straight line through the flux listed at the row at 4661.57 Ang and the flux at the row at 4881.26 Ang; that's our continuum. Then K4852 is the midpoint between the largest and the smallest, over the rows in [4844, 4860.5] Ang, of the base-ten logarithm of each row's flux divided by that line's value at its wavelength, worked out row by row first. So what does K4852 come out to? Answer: -0.017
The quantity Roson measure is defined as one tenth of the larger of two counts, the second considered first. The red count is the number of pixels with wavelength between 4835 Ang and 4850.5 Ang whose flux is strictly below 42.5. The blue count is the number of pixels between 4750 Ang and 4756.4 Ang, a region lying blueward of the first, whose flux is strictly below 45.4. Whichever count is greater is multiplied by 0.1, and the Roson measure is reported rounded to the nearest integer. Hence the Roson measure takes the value 0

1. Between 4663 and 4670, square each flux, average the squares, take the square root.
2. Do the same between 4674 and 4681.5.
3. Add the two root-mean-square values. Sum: 83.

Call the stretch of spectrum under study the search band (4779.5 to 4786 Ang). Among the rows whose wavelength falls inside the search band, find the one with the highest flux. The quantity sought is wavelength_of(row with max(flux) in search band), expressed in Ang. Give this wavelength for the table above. 4780.05 Ang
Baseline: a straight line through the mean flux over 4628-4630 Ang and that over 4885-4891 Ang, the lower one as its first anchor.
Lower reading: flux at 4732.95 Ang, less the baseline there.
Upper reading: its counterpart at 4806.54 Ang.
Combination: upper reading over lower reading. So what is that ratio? -1.4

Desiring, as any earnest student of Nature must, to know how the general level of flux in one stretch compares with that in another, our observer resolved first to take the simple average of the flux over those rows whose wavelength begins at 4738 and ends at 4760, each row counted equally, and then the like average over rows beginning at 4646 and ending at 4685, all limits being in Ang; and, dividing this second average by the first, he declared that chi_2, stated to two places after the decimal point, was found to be 0.92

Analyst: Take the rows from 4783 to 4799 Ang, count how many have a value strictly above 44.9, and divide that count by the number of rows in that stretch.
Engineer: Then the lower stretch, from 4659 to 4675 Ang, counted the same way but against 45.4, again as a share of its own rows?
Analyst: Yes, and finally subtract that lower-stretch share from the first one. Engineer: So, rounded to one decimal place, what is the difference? 0.5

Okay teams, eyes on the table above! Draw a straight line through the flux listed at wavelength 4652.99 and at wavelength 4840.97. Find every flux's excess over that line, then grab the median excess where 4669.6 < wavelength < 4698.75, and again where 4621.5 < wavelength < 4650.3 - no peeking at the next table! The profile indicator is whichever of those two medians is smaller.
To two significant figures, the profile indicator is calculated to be -1.4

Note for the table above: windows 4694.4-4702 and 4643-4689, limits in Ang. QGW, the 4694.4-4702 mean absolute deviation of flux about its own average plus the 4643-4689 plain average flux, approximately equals 42.0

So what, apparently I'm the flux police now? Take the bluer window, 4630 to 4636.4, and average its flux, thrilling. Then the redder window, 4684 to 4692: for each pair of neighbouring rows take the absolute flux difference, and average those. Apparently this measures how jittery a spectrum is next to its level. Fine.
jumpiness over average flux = 0.0053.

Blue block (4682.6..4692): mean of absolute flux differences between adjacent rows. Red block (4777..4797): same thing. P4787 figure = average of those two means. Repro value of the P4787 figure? 0.39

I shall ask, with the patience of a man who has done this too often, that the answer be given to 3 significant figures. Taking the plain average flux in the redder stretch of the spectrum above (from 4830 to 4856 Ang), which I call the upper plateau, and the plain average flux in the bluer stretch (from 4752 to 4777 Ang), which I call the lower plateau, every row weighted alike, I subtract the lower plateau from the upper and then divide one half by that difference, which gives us -0.193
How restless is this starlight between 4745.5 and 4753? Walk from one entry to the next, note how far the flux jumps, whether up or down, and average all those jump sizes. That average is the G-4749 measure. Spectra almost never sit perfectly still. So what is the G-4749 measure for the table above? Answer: 0.10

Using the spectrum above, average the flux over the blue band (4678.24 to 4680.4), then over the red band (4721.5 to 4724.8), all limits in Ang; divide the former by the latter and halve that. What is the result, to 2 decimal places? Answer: 0.48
